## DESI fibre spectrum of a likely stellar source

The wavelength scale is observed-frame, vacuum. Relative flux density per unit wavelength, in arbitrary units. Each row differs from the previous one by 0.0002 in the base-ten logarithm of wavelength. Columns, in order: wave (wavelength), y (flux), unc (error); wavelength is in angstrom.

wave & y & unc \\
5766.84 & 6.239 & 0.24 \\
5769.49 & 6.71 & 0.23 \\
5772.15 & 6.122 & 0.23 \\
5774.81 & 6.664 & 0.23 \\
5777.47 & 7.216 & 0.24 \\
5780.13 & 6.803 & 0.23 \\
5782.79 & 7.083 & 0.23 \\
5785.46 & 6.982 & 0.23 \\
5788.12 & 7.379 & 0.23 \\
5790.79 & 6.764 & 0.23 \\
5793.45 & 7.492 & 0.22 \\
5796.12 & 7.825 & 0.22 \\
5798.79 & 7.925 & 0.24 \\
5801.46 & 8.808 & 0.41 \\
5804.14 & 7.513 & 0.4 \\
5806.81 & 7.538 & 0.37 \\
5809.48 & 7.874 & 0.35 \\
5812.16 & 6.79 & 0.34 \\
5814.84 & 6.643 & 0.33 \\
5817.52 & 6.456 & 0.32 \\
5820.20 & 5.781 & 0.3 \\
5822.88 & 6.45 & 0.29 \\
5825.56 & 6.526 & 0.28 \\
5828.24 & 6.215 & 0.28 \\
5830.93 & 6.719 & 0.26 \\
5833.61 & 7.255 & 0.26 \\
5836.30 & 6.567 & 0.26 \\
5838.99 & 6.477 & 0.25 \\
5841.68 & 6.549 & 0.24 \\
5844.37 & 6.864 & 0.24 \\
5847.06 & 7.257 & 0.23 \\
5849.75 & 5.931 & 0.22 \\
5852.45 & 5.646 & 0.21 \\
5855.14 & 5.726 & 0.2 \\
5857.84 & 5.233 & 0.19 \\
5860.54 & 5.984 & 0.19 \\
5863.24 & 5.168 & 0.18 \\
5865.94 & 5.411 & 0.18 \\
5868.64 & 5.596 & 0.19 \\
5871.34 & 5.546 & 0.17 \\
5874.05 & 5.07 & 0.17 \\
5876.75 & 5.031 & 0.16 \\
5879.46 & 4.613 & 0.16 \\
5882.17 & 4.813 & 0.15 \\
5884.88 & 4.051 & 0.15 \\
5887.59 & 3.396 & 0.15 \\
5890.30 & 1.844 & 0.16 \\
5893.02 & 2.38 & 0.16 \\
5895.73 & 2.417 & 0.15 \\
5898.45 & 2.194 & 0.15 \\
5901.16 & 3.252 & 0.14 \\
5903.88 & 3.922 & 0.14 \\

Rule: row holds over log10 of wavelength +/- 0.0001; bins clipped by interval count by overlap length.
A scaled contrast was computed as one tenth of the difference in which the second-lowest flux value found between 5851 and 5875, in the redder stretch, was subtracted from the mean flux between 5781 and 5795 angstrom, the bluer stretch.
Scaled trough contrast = 0.20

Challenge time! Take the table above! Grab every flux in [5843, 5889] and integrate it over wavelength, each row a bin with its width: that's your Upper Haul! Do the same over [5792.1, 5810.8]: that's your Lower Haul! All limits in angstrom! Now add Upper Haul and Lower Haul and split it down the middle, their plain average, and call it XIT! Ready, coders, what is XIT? 197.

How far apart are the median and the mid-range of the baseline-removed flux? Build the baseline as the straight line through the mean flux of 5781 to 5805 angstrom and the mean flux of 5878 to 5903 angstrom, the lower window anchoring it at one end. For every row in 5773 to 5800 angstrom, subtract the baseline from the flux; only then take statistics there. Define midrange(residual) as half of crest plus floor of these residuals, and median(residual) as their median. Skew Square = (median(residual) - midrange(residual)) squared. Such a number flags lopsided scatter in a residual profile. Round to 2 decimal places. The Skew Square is 0.13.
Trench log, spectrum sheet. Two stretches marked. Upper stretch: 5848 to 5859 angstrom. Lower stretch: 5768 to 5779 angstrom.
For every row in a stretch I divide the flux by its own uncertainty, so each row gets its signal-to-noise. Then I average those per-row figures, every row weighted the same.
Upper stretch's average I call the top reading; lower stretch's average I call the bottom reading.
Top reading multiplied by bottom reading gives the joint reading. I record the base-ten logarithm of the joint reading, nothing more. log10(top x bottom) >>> 2.90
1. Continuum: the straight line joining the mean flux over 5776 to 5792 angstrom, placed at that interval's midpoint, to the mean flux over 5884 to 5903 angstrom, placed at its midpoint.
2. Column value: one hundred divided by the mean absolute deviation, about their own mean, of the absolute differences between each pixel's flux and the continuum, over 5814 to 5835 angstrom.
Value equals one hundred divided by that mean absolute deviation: 241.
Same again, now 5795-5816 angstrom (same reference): 266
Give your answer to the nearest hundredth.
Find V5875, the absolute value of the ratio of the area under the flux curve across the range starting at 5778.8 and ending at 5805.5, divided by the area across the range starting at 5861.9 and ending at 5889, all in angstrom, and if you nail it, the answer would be 1.51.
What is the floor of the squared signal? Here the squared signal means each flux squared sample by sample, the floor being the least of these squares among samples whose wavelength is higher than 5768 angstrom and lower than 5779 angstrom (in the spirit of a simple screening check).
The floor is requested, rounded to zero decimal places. 37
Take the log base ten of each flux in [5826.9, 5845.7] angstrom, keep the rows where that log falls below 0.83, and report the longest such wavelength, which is 5841.68 angstrom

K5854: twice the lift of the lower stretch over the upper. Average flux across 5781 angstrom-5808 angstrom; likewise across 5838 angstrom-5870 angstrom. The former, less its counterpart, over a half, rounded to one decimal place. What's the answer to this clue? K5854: 3.1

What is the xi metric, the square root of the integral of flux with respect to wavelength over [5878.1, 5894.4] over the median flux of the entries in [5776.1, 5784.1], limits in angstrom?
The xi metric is 2.8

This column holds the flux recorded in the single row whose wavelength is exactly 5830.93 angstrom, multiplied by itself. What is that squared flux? 45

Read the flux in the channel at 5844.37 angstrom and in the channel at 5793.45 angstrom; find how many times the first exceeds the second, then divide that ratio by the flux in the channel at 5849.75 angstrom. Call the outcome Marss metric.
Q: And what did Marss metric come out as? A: 0.15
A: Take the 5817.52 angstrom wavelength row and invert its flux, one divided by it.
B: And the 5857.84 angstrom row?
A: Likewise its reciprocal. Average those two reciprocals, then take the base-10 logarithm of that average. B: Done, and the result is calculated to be -0.76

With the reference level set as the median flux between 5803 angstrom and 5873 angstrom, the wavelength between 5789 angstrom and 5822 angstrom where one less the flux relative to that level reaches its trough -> 5801.46 angstrom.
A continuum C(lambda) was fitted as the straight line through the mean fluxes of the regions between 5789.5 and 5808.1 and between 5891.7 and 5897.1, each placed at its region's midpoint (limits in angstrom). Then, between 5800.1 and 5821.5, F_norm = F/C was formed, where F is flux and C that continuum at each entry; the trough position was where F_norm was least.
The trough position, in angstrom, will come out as 5820.20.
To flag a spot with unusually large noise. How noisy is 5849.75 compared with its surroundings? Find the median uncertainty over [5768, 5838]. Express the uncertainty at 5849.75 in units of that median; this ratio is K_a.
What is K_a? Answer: 0.85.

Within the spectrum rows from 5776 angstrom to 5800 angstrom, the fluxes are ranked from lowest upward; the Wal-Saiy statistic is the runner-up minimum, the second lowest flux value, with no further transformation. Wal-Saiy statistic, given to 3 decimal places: 6.803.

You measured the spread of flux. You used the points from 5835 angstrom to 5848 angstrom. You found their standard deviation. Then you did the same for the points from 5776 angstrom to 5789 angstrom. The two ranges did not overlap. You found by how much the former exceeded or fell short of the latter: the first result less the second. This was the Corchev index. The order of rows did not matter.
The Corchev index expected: 0.1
